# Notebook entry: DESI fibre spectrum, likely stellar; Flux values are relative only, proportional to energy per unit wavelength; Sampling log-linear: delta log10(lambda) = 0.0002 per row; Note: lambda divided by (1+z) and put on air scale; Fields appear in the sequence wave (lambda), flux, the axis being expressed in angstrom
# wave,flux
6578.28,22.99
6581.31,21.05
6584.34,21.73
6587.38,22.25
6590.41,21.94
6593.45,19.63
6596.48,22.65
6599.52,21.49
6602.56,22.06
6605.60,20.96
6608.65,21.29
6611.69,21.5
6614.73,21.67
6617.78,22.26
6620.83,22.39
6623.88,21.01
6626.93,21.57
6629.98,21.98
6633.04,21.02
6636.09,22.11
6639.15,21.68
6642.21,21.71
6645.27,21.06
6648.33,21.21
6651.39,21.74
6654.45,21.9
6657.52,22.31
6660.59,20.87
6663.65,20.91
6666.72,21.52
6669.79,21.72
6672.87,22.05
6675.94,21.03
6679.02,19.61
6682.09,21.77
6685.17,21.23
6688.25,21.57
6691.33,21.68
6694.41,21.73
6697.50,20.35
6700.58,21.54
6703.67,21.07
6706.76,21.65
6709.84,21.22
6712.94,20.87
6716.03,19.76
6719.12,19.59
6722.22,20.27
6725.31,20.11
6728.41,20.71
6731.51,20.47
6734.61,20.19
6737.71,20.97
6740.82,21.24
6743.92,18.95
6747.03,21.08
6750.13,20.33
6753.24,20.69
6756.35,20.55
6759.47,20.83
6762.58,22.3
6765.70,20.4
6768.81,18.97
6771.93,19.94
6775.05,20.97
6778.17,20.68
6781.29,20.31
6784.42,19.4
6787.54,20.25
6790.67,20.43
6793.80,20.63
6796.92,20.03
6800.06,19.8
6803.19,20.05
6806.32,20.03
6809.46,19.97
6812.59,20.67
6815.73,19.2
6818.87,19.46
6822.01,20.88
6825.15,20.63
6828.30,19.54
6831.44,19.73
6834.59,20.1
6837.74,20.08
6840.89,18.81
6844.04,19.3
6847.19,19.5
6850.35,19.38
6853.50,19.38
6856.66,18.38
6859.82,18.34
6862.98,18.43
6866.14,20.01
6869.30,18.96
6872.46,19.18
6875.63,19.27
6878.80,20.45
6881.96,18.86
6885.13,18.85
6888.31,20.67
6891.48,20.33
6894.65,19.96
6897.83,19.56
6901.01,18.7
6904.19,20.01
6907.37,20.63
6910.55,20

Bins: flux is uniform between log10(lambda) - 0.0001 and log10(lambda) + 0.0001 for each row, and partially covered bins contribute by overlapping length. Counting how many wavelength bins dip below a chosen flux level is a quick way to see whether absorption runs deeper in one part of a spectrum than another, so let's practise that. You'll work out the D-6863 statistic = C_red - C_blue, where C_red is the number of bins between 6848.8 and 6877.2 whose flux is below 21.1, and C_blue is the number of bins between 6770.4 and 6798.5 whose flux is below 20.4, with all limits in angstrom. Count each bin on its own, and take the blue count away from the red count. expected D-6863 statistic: 4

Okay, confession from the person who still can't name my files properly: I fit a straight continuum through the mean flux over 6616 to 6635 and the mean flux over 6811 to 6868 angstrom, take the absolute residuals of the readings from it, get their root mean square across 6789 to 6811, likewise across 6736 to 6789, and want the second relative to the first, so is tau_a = 2.7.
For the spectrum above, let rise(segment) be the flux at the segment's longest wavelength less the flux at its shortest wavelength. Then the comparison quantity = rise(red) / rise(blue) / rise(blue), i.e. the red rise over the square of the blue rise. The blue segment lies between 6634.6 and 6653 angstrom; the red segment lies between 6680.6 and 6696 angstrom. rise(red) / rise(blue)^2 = 0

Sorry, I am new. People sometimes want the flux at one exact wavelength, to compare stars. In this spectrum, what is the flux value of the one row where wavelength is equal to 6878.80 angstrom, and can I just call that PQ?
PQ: 20.45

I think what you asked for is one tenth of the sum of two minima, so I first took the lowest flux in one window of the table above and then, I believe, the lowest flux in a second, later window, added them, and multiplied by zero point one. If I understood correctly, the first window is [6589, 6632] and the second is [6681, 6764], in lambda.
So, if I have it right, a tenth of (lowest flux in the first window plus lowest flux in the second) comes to 3.86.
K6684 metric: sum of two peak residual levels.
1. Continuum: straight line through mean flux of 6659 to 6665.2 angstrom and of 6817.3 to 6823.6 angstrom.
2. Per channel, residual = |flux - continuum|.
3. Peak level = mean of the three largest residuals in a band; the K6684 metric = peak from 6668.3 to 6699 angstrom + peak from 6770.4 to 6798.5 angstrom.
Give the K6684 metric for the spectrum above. 1.79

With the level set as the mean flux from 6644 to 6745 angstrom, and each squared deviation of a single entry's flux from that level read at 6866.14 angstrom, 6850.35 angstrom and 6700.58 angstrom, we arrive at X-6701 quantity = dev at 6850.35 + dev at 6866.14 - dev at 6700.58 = 3.3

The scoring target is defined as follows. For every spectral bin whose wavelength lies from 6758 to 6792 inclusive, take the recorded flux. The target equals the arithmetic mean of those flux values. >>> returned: 20.4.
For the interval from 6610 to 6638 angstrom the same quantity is 21.7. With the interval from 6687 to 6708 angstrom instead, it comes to 21.4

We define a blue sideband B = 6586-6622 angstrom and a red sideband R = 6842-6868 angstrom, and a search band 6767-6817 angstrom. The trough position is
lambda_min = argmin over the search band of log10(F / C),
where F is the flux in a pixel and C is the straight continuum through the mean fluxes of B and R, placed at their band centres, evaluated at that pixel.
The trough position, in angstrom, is 6768.81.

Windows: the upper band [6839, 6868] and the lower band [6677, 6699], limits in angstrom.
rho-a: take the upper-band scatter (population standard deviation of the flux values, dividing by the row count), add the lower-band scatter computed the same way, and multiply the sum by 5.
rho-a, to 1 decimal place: 6.7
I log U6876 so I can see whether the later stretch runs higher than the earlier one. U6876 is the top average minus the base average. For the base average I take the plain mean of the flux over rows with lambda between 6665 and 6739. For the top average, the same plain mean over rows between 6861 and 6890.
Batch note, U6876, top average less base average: -1.54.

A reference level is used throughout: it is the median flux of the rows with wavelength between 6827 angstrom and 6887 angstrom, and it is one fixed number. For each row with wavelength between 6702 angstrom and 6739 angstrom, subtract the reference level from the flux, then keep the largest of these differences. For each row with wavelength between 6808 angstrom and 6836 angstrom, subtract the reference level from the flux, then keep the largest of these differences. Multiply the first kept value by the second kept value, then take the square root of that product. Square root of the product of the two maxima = 1.93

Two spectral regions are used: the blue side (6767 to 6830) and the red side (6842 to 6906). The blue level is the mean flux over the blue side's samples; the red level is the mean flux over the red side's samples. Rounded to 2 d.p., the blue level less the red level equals 0.72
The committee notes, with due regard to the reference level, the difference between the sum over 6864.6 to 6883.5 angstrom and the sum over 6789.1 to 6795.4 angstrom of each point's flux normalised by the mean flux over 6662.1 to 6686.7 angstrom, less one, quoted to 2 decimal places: -0.44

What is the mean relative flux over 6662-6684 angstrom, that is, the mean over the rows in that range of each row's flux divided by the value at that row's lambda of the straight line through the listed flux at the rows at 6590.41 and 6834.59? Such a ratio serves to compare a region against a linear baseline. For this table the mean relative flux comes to 1.00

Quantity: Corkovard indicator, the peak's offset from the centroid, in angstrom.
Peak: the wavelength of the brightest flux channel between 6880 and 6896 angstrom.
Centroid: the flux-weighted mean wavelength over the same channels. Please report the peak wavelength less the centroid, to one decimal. -0.1 angstrom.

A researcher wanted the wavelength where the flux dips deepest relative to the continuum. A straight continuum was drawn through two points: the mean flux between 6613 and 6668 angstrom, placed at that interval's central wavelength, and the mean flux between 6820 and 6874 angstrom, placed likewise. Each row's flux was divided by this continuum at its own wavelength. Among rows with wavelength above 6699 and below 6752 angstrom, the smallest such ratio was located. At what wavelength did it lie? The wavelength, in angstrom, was 6743.92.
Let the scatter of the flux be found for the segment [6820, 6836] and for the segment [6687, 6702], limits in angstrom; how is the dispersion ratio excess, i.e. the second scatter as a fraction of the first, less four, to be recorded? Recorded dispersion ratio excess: -2.99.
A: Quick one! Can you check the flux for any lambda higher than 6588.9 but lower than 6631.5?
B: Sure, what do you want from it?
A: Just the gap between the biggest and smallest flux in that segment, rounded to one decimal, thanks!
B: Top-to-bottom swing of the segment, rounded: 3.0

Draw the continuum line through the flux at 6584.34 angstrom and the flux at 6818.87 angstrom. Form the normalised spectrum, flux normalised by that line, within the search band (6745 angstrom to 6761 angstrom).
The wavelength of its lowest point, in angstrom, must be 6750.13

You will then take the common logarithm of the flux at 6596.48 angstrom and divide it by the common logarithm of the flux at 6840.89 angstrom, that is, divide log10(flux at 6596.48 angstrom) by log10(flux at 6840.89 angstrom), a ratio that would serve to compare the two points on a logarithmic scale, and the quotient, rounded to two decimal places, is 1.06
